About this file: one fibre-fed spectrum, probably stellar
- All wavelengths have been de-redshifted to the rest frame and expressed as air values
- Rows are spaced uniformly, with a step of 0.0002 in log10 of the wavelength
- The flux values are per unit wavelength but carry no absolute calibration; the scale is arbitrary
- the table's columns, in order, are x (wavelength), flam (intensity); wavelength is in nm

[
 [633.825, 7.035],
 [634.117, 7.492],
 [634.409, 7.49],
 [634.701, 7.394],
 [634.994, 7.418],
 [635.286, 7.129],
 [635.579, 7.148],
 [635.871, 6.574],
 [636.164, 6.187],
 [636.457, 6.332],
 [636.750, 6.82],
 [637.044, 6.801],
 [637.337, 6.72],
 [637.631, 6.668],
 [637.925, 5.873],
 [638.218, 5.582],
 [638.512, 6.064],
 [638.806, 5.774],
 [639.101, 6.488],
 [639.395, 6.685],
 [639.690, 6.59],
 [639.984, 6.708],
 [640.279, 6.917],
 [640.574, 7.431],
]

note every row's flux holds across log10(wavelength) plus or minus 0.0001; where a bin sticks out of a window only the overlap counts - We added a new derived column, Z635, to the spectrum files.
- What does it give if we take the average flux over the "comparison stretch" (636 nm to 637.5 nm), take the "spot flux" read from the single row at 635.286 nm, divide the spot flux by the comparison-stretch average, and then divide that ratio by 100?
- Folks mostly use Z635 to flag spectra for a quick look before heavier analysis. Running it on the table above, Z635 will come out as 0.0108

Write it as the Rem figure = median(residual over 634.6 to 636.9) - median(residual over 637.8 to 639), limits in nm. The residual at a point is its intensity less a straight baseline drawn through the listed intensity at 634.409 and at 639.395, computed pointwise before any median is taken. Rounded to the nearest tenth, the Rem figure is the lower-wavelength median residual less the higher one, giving 0.8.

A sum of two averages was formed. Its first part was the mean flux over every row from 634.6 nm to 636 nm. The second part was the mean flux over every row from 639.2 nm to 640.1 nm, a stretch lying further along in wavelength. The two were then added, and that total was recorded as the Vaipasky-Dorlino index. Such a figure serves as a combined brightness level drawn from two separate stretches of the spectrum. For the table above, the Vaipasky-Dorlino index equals 13.8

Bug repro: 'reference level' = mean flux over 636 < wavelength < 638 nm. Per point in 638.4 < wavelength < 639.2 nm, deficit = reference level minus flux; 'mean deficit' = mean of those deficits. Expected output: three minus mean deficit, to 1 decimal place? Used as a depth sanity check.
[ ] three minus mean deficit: 2.6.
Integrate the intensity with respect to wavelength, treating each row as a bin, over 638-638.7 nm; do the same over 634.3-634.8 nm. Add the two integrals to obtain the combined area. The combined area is 7.8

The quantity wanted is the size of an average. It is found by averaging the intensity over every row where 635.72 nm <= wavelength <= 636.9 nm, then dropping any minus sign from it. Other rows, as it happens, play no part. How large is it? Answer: 6.5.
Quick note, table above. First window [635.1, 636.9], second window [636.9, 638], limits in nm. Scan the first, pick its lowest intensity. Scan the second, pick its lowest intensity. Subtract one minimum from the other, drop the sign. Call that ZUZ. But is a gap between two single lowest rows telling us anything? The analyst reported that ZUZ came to 0.3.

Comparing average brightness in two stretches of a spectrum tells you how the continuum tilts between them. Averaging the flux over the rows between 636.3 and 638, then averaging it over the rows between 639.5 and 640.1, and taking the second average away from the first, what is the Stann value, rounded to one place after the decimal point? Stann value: -0.1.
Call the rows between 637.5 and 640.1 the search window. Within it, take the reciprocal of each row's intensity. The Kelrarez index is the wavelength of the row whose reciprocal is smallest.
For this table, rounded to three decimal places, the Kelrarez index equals 639.984 nm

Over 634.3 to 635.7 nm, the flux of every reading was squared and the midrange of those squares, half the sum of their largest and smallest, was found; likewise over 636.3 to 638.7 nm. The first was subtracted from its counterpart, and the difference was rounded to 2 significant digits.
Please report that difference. -15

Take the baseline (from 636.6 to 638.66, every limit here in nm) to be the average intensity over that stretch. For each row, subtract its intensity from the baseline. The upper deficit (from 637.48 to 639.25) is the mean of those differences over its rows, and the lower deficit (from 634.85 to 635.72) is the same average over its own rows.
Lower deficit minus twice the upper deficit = -1.4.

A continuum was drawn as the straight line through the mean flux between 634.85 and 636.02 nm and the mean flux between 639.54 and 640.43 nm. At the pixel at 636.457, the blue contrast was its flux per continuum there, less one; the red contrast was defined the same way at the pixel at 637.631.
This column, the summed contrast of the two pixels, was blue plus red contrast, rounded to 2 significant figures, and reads -0.13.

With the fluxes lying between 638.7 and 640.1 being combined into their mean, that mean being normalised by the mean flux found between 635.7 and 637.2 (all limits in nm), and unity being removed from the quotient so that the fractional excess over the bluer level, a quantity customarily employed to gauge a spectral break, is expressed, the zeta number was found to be -0.014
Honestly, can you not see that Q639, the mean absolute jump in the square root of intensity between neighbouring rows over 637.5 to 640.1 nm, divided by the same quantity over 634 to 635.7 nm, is 4.7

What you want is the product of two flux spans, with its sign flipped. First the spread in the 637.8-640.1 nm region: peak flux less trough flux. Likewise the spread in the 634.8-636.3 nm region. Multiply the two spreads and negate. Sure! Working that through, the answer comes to -1.4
